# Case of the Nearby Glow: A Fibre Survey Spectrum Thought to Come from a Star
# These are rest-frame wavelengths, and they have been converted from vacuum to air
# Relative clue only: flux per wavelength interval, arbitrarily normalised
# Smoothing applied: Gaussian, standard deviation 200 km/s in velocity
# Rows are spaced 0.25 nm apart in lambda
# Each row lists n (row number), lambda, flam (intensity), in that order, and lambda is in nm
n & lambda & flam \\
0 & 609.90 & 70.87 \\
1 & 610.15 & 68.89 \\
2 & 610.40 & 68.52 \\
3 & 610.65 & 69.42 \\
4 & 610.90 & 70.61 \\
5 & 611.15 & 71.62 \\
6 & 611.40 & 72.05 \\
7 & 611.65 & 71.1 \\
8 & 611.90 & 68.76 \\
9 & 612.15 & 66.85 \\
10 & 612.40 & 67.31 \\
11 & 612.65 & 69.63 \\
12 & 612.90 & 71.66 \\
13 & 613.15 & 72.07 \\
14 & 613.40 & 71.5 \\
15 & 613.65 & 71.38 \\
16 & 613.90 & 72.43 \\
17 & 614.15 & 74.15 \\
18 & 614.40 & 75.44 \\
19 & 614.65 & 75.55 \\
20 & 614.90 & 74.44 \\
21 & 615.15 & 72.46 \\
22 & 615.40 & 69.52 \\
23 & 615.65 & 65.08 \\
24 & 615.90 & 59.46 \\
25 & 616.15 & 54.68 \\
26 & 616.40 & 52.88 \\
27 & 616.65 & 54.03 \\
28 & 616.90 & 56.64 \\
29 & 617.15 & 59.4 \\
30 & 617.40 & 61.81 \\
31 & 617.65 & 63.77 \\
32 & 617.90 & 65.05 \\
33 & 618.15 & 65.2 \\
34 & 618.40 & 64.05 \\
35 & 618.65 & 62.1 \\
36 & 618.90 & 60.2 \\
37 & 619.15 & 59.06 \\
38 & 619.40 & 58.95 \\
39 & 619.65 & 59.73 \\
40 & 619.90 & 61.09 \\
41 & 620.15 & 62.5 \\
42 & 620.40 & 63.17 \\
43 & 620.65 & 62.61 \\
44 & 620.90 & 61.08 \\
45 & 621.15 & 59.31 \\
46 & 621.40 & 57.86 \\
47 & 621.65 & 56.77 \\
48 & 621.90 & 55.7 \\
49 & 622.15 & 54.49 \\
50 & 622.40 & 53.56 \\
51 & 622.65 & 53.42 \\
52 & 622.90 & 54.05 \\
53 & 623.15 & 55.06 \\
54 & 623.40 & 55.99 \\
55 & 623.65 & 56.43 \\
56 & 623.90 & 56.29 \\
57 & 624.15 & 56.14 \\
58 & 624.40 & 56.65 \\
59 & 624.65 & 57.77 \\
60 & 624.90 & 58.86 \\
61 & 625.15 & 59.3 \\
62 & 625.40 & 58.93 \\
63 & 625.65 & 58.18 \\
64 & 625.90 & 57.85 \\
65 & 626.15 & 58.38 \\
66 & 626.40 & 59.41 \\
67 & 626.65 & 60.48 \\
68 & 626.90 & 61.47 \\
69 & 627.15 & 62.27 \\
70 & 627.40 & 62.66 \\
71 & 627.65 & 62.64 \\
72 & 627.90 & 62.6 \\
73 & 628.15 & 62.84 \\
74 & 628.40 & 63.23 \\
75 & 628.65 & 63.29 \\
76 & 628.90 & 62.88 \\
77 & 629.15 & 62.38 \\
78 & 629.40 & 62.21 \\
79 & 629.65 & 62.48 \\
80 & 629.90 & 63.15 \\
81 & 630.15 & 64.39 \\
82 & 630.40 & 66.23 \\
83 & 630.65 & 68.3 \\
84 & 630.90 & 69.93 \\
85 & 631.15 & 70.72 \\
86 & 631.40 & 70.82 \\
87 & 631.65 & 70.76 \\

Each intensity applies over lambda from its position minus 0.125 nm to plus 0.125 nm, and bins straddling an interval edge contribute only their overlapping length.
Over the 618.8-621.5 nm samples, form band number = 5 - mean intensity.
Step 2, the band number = -55.5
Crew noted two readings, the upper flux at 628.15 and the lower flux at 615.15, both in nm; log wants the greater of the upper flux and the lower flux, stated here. 72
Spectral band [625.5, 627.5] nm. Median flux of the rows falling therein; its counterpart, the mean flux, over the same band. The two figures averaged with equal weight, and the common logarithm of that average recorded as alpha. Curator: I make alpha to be 1.78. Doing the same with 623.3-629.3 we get 1.78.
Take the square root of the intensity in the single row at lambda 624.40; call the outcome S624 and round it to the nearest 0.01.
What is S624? 7.53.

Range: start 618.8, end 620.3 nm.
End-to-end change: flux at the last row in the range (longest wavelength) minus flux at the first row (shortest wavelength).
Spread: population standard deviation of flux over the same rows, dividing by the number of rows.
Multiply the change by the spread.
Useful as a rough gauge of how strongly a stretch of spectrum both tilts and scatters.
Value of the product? 3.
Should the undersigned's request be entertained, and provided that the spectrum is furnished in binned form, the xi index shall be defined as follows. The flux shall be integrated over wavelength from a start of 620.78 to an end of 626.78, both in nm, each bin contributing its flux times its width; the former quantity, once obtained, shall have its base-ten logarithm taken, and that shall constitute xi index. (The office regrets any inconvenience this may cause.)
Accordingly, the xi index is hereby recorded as 2.54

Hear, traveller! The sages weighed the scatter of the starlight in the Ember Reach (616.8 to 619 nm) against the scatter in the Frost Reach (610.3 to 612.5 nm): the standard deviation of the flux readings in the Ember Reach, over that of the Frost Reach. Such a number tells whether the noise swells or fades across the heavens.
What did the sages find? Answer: 1.5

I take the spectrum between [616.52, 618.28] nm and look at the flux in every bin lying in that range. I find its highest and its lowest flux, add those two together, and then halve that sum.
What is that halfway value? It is 59.6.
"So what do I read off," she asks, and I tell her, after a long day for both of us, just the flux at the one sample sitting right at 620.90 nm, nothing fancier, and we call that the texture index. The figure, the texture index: 61.08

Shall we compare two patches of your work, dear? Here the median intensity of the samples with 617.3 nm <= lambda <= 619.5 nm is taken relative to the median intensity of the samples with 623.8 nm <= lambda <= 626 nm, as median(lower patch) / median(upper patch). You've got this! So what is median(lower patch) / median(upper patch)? 1.07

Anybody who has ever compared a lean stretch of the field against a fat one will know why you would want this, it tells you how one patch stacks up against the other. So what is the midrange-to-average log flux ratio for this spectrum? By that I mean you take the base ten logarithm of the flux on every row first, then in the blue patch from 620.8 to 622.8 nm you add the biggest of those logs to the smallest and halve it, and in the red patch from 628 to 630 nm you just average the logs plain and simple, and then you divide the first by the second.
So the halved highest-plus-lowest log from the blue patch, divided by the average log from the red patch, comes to 0.98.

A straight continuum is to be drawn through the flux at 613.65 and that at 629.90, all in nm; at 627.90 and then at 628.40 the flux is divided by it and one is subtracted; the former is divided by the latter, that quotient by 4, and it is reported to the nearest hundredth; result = 0.57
